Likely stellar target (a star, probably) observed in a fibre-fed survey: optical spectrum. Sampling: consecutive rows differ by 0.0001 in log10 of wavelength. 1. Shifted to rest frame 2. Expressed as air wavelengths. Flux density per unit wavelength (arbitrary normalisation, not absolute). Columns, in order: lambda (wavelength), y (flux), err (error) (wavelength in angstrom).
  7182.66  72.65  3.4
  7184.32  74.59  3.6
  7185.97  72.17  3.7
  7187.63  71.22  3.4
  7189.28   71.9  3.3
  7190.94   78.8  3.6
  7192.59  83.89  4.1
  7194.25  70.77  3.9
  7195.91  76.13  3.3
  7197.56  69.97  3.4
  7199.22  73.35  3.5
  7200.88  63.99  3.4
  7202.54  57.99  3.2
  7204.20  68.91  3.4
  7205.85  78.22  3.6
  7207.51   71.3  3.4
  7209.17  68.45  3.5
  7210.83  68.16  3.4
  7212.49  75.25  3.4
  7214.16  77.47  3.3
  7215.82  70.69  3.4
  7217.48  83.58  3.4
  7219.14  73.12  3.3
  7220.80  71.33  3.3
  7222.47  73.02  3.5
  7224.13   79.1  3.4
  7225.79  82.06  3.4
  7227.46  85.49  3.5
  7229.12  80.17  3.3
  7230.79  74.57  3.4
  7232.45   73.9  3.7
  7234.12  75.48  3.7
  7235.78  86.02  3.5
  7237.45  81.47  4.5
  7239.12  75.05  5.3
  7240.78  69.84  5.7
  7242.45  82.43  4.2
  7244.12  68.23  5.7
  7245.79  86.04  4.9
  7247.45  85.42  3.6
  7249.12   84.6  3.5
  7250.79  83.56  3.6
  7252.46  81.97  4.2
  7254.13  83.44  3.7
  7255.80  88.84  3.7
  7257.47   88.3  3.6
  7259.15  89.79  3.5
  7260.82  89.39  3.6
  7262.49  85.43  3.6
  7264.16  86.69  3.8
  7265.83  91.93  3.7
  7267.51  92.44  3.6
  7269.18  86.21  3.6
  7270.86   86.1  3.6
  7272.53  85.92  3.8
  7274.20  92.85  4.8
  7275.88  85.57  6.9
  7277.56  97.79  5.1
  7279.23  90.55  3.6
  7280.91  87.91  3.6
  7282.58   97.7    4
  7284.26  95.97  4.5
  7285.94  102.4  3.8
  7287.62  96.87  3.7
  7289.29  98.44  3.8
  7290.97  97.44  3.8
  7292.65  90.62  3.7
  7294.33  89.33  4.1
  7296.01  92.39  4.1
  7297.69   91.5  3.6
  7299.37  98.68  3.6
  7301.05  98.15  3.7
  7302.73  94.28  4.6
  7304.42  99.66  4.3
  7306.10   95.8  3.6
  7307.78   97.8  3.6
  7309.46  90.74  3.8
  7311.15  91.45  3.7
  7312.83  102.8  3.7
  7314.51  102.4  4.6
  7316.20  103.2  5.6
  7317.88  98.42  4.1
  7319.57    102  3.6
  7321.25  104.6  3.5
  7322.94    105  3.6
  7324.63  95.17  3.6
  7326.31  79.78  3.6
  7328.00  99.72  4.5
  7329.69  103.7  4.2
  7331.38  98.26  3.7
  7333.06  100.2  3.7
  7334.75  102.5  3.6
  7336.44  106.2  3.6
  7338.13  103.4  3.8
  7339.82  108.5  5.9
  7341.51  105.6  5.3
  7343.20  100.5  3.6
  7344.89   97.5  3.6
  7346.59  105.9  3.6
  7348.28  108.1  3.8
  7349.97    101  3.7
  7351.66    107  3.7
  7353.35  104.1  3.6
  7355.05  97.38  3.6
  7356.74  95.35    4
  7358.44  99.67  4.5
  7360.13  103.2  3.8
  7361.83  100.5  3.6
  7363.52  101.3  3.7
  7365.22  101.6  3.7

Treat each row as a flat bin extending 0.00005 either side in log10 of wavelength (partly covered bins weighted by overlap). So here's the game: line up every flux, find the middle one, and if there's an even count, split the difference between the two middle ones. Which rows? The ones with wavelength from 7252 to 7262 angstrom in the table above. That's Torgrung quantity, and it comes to 89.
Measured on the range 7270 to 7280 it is 88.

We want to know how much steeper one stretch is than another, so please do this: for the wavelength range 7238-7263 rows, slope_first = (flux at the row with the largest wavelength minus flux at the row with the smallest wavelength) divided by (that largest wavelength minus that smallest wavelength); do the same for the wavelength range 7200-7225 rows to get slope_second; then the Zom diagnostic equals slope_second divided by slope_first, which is 1.5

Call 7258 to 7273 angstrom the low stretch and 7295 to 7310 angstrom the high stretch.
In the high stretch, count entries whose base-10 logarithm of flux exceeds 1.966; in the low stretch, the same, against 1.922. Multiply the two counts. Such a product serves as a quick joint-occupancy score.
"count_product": 54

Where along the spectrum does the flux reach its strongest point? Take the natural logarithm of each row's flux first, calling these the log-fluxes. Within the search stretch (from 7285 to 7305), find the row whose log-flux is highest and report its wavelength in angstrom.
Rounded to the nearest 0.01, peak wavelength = 7285.94 angstrom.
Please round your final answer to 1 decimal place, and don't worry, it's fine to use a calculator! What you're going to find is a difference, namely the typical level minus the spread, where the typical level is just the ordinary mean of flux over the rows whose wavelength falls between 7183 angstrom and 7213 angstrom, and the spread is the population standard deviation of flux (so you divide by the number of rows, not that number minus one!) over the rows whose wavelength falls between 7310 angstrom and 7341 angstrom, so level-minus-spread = 65.6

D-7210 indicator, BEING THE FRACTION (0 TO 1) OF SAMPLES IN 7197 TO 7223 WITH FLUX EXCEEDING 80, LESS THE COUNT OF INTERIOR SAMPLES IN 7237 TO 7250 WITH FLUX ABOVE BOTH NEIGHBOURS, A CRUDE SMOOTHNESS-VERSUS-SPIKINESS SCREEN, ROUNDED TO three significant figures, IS -1.94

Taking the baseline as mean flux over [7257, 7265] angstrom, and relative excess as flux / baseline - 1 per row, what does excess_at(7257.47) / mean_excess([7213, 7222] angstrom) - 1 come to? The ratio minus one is -1.0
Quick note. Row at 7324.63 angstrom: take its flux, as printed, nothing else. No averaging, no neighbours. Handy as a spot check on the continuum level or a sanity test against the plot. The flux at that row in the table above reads 95.17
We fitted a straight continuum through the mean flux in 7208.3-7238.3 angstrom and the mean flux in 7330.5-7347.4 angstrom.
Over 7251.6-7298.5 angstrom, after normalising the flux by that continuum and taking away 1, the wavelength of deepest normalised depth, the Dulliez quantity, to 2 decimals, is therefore 7294.33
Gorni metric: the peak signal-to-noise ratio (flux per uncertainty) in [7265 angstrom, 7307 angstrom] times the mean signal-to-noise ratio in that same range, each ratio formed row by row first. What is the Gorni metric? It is 647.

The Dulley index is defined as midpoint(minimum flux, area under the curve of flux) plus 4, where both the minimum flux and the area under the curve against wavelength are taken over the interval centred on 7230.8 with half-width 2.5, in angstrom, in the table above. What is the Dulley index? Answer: 231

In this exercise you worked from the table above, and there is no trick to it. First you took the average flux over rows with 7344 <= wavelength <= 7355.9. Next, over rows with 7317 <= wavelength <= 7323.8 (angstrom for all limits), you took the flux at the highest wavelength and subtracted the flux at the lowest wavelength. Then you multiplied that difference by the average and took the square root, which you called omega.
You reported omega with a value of 26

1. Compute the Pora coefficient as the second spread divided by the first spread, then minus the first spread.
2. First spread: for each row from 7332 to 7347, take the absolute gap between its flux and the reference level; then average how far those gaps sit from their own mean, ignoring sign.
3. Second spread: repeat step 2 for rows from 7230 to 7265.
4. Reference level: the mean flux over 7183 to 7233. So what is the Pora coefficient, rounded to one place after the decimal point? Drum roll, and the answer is -1.4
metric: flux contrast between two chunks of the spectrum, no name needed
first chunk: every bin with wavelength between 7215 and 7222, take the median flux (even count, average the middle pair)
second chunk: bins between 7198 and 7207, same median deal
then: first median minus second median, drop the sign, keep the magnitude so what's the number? 3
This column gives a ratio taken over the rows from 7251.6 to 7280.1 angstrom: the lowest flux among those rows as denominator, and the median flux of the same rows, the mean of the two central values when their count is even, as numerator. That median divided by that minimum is 1.08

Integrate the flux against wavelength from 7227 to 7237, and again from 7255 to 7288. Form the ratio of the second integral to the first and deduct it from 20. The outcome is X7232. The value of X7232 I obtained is 16.2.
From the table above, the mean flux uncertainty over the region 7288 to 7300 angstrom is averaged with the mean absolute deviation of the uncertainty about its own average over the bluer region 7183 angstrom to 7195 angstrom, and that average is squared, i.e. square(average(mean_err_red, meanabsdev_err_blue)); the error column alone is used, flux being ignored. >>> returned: 4.0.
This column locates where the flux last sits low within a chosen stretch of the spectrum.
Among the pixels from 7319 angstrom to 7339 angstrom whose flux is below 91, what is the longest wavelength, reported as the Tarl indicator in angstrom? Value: 7326.31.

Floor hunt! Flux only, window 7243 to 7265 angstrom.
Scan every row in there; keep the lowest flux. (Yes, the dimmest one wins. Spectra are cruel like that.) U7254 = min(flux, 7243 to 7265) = 68.23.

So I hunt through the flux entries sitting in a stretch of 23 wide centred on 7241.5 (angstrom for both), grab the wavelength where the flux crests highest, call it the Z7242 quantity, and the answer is 7245.79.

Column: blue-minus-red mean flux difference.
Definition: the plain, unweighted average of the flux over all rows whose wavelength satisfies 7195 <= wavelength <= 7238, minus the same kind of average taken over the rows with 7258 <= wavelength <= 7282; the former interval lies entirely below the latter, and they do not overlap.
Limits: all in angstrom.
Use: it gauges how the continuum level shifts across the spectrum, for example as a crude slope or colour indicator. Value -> -15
